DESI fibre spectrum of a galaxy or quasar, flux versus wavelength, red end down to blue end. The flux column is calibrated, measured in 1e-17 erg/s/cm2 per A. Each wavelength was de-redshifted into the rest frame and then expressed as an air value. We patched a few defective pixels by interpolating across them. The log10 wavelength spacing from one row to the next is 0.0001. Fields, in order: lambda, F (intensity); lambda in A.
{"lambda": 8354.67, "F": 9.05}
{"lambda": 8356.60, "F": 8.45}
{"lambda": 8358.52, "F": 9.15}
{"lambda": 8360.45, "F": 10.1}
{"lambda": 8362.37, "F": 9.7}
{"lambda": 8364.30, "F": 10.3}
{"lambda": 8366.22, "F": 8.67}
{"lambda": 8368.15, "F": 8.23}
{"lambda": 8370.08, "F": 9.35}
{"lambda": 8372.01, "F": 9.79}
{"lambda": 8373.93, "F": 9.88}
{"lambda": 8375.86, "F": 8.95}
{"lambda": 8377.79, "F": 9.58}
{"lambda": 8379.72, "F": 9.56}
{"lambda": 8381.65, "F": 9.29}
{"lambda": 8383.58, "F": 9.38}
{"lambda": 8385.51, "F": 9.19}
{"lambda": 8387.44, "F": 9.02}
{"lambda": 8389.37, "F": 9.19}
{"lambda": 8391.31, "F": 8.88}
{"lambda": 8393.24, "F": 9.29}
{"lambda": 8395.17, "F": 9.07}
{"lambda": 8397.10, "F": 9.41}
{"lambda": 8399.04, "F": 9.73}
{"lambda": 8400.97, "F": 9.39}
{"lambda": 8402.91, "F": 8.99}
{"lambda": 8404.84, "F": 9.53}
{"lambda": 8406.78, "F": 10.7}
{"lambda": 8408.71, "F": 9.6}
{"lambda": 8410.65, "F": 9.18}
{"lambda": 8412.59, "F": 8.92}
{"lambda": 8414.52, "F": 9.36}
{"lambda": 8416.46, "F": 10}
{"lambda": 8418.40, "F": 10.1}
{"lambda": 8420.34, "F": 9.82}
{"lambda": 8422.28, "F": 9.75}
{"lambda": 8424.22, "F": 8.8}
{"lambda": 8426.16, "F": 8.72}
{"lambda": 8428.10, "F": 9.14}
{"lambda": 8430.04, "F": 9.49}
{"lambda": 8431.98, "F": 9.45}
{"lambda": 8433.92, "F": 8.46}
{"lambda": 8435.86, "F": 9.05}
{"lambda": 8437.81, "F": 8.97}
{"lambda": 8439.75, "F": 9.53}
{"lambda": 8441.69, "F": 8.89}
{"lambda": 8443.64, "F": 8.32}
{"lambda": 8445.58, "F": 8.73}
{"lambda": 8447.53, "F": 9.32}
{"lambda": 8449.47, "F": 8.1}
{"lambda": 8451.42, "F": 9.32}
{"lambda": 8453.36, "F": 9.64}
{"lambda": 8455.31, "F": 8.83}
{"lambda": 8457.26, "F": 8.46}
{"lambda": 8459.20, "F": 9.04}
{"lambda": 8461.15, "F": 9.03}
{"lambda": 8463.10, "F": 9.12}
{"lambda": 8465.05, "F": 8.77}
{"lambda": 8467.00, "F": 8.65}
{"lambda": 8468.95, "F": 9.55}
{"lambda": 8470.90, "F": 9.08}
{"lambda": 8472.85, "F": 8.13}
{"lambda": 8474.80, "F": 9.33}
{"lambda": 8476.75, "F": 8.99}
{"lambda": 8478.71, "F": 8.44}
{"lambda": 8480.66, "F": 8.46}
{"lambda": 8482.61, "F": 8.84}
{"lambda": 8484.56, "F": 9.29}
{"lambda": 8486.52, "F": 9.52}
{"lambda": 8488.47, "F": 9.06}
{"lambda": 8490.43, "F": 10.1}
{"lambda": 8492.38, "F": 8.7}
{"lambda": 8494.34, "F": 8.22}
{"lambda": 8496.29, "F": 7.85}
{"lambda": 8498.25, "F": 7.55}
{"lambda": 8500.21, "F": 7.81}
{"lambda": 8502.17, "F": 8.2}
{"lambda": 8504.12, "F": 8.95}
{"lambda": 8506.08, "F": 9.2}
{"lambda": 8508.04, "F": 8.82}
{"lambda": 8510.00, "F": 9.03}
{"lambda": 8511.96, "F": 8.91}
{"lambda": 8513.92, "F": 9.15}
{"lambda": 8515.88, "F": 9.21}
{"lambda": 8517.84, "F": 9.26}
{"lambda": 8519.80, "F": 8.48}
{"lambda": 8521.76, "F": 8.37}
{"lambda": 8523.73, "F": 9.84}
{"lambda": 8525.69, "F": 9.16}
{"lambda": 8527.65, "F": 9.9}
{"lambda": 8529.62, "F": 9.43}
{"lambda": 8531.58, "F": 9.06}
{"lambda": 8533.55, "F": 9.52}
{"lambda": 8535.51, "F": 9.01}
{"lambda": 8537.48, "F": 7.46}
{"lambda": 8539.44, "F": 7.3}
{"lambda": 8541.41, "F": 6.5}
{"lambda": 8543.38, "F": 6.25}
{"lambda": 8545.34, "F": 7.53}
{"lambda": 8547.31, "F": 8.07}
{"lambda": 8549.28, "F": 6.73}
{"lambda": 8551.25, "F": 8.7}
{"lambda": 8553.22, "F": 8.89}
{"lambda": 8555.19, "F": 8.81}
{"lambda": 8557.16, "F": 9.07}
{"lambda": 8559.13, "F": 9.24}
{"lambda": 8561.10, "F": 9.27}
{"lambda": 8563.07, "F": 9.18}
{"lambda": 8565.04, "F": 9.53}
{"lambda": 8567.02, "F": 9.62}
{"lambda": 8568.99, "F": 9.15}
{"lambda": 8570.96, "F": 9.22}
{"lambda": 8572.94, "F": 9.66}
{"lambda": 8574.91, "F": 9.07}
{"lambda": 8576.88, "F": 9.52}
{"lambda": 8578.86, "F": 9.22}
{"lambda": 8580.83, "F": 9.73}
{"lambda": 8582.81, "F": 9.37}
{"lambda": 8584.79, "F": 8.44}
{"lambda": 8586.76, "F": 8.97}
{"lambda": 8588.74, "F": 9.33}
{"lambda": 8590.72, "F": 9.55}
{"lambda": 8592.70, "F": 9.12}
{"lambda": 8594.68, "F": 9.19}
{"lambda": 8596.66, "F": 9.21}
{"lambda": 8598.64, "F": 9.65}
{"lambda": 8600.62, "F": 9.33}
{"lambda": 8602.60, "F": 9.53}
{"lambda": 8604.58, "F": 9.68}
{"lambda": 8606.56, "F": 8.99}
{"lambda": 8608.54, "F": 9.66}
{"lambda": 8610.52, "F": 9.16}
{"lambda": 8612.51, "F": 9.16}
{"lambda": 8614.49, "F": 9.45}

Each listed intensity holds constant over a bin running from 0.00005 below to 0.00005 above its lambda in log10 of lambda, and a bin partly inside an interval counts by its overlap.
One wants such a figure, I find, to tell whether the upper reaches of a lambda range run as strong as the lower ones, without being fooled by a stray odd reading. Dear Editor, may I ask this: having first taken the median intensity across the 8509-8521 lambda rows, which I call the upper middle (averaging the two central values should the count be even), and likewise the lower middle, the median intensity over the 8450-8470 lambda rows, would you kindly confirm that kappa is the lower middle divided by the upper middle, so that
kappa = 0.994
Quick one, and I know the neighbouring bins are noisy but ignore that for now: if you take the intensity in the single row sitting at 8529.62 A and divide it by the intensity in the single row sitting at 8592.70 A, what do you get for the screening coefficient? 1.03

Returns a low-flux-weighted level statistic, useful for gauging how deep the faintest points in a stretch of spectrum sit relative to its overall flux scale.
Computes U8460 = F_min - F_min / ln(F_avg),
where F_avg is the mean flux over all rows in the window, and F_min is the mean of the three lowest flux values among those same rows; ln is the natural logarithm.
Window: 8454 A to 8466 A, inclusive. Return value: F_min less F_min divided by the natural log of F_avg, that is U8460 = 4.71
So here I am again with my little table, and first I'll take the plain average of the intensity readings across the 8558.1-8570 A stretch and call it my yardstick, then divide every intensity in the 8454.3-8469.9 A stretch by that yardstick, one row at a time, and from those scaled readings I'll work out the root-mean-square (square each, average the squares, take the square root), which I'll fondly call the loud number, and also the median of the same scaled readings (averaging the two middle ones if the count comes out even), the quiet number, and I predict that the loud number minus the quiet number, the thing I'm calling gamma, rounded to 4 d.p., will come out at 0.0007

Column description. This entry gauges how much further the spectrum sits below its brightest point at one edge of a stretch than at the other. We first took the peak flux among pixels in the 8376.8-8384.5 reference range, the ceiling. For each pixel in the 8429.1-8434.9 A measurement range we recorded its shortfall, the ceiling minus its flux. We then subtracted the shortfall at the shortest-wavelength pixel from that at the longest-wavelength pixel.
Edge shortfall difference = 1.03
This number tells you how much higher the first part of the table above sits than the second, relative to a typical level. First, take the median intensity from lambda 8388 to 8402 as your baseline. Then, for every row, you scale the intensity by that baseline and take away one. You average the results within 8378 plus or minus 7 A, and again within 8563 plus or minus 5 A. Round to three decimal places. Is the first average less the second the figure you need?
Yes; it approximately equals 0.013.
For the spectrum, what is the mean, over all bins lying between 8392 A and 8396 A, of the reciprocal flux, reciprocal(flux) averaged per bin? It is 0.109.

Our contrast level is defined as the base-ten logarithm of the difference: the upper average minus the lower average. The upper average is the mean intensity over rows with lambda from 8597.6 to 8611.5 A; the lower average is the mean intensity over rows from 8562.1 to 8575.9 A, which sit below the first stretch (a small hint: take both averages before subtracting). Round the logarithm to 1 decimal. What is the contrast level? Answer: -1.1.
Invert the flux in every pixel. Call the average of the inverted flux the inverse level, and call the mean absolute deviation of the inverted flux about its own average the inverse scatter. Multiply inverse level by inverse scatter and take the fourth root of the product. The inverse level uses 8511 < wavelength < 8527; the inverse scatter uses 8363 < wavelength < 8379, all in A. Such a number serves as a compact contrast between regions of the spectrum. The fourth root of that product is 0.164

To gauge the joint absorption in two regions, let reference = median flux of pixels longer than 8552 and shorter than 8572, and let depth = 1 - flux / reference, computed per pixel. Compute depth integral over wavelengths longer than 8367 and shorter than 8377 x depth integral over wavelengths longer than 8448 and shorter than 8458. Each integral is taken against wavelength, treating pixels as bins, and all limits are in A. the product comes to -0.01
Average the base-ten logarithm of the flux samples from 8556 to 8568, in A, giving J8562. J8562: 0.969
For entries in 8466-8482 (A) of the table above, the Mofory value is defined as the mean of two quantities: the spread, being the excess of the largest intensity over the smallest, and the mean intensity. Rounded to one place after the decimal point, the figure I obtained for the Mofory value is 5.1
